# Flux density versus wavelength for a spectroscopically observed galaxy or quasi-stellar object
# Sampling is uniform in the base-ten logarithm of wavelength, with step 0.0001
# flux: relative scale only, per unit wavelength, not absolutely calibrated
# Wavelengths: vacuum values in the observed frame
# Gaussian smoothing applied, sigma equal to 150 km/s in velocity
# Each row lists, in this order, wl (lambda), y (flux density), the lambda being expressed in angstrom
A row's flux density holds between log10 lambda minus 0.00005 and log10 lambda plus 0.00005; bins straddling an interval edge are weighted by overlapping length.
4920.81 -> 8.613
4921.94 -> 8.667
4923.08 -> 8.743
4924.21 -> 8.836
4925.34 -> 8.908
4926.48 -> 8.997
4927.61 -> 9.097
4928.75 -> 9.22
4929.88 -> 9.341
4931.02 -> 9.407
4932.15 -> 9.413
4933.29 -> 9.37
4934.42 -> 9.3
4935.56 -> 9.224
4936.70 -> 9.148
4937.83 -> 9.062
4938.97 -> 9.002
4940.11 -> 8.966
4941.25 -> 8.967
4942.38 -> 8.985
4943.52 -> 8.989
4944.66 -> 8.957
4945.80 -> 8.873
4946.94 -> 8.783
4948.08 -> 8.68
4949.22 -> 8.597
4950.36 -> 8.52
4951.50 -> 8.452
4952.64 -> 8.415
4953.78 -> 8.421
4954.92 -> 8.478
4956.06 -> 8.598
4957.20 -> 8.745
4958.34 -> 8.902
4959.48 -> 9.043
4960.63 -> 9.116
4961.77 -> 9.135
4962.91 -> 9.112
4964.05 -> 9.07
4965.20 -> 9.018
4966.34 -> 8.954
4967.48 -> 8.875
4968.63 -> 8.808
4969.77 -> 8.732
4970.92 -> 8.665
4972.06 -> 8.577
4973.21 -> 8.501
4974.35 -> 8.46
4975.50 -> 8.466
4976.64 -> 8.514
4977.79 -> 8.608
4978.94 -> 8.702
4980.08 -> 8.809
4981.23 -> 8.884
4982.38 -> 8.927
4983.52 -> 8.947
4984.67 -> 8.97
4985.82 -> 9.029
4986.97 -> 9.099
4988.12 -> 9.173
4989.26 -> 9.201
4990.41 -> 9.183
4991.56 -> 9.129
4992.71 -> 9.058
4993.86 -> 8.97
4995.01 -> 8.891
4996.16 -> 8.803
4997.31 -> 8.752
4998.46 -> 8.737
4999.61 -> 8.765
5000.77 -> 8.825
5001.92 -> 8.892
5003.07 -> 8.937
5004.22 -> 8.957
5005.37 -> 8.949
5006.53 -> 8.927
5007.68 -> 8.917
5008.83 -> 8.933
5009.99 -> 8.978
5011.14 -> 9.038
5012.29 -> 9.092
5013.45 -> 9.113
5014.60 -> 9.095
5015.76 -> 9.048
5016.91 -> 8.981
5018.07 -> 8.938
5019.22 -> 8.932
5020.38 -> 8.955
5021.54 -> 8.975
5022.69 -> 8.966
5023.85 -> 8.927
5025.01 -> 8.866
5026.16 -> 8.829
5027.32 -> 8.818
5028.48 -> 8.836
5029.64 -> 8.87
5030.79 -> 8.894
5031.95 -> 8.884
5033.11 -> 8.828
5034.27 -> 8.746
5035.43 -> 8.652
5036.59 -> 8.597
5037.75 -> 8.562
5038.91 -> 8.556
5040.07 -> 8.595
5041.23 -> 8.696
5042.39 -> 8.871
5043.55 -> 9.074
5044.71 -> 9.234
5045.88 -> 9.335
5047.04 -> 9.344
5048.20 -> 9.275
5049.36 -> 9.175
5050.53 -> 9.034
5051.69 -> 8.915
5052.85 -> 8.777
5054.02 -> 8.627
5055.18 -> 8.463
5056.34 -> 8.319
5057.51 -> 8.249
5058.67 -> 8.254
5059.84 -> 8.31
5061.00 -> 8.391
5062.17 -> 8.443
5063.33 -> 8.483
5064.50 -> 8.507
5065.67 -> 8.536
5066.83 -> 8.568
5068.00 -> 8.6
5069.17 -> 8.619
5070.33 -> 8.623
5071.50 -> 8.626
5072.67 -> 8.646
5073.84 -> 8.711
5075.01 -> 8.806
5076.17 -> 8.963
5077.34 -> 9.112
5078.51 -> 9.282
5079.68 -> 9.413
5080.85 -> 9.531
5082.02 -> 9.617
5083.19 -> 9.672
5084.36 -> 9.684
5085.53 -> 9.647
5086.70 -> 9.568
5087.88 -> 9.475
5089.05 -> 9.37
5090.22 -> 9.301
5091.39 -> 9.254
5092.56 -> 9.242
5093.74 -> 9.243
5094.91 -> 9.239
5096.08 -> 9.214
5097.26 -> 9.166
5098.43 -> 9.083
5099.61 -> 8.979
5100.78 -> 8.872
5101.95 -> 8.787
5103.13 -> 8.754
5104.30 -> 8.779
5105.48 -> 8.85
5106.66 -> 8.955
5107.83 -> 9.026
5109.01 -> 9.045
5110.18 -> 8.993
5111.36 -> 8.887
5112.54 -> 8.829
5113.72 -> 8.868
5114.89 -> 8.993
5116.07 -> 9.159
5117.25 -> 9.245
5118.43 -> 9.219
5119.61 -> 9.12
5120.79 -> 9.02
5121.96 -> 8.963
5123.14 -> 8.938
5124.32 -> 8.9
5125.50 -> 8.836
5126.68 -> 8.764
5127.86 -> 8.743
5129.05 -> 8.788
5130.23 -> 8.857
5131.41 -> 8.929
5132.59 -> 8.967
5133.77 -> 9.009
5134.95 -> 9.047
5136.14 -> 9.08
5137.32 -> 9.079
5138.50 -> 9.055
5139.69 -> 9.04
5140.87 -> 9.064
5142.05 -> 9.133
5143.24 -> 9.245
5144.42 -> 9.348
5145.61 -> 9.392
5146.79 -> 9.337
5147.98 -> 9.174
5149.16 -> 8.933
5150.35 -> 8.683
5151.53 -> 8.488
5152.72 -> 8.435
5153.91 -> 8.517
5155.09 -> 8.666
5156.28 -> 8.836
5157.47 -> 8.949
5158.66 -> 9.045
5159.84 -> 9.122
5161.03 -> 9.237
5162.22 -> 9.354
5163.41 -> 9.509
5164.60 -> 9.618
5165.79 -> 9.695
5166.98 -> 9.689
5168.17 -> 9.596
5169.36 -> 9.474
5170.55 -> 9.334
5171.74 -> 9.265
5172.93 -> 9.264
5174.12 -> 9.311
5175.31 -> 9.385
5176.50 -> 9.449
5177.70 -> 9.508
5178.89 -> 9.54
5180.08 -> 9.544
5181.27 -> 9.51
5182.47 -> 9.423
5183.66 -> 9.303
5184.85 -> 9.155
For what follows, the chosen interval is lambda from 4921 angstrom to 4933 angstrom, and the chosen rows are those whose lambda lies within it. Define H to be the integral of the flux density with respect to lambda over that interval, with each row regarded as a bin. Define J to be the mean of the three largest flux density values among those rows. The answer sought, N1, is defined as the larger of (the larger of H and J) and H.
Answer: 109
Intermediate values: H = 109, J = 9.4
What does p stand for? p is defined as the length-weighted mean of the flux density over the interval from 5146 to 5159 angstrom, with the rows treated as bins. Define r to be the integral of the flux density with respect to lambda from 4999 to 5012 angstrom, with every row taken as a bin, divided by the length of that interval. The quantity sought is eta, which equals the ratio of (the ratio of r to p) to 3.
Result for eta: 0.337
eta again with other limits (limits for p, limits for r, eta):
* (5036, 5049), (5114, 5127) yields 0.337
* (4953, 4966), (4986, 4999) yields 0.338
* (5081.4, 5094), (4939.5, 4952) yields 0.310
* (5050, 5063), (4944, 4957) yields 0.337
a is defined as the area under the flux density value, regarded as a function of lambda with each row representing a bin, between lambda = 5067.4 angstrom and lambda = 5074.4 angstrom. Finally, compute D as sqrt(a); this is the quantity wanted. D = 7.8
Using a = 60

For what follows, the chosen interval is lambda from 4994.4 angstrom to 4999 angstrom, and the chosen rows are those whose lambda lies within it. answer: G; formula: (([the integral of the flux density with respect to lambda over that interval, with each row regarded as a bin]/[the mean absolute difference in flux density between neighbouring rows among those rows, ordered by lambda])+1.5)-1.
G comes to 789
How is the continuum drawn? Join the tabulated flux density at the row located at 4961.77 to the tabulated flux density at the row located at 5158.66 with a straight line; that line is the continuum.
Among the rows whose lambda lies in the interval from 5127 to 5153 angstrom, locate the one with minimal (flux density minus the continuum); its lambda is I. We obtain 5152.72 angstrom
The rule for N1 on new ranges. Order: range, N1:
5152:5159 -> 61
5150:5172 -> 201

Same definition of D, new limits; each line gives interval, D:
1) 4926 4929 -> 5.2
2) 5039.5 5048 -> 8.8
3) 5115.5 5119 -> 5.7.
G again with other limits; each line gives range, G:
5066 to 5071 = 2348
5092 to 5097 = 4609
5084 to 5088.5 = 619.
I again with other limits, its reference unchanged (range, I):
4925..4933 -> 4925.34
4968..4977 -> 4974.35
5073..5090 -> 5073.84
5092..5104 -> 5103.13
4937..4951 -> 4950.36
